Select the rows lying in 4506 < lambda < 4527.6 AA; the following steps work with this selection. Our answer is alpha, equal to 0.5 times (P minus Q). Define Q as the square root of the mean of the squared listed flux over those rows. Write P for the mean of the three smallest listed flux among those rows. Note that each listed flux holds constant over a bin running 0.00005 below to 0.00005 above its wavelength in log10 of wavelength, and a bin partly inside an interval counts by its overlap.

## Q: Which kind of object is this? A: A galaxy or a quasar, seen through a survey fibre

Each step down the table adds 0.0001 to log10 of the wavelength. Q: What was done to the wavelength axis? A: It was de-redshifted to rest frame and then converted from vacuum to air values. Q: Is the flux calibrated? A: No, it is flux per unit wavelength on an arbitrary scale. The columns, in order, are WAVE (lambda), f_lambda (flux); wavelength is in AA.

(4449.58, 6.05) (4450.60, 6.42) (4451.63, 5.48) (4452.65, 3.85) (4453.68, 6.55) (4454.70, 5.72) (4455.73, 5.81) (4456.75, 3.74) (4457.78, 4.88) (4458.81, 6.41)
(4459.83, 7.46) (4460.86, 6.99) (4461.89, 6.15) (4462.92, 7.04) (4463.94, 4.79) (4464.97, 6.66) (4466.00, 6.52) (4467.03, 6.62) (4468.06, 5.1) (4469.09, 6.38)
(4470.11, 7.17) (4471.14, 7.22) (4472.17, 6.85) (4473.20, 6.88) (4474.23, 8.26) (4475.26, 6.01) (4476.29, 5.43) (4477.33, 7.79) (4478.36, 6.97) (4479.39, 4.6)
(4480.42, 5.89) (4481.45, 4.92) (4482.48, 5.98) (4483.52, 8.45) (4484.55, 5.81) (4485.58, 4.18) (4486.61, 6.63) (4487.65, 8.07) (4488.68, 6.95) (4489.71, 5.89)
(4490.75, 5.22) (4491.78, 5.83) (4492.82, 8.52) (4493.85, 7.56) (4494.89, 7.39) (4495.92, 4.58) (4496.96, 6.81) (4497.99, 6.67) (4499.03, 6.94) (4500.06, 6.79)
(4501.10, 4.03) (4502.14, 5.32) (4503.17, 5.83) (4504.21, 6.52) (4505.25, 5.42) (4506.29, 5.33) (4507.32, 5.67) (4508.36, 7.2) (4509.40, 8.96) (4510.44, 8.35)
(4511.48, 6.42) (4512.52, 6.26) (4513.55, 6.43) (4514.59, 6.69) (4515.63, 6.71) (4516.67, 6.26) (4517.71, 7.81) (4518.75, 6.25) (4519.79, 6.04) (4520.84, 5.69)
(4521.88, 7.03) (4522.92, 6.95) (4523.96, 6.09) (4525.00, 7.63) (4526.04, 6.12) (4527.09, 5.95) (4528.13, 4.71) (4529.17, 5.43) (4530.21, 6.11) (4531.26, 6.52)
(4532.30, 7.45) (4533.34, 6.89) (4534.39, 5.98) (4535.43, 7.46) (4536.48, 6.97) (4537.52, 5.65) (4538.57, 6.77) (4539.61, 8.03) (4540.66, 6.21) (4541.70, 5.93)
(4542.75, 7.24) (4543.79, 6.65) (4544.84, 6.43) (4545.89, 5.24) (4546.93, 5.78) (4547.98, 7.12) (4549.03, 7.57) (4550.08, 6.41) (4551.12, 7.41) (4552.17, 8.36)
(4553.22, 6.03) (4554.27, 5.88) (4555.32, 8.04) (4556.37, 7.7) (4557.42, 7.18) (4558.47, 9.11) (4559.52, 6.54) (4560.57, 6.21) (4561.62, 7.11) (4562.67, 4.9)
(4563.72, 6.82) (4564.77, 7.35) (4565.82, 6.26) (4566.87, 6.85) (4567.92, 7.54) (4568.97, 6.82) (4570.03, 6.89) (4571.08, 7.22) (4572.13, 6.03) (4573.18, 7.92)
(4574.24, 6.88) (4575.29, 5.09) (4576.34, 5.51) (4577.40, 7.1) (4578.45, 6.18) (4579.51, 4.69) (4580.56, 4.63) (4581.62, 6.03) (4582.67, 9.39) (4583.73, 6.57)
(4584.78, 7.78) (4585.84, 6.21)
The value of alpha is -0.58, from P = 5.6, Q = 6.72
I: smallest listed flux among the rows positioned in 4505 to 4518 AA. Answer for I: 5.33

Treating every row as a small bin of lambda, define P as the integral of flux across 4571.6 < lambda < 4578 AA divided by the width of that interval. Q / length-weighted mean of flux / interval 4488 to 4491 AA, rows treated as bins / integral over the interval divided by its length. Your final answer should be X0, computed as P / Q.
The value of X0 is 1.03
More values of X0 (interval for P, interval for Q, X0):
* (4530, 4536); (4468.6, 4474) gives 0.97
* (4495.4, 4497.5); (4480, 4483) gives 1.03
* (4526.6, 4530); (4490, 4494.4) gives 0.81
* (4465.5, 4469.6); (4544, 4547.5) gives 1.04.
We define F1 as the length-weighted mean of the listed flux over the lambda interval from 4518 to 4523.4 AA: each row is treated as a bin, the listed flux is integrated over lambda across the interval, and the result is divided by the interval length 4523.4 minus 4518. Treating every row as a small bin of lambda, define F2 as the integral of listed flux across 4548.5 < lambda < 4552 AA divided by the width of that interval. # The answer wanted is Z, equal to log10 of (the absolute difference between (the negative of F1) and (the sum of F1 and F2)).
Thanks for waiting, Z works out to 1.304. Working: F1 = 6.44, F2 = 7.3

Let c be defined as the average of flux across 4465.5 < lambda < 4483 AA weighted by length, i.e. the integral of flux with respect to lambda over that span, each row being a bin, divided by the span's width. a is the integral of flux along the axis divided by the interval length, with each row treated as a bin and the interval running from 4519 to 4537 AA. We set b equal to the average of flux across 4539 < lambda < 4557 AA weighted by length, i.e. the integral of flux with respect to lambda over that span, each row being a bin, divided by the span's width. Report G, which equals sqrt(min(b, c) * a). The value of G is 6.40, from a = 6.41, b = 6.83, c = 6.39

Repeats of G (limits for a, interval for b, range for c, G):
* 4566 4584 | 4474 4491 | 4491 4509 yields 6.40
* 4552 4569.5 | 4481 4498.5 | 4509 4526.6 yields 6.69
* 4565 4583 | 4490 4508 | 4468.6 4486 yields 6.33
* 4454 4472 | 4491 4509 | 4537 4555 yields 6.22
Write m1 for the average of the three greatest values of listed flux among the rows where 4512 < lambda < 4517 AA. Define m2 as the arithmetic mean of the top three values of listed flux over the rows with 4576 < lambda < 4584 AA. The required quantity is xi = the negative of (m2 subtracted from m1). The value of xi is 1.1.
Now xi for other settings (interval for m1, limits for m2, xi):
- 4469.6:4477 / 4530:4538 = -0.3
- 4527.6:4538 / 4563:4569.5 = 0.0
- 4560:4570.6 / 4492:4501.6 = 0.5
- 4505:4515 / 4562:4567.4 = -1.2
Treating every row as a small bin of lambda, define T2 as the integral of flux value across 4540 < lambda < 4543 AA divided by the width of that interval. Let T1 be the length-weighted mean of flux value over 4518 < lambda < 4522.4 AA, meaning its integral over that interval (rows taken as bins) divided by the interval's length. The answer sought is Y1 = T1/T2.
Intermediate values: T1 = 6.3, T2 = 6.5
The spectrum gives 0.98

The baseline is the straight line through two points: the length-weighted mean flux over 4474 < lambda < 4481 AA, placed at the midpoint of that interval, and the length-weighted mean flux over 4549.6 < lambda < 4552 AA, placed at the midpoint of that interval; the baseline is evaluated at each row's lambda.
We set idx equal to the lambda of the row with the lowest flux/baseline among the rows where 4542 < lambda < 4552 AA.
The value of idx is 4545.89 AA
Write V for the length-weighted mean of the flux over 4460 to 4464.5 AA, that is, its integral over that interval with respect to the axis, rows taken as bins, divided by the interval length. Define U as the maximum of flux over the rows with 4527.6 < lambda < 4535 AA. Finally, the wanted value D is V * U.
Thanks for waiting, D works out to 47.2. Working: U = 7.45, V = 6.3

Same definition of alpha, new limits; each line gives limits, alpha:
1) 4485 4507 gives -1.03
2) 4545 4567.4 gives -0.81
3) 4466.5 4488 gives -0.99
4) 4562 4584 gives -0.93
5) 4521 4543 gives -0.66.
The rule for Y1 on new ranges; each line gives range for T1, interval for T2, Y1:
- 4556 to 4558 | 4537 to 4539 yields 1.21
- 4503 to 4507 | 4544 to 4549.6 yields 0.90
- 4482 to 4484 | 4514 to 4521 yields 1.10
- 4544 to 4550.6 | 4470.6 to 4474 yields 0.91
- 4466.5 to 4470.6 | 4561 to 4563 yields 1.03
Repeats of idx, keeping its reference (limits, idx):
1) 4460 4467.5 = 4463.94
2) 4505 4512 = 4506.29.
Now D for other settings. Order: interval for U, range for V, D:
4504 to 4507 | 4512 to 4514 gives 41.5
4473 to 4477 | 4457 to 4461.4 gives 51.7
